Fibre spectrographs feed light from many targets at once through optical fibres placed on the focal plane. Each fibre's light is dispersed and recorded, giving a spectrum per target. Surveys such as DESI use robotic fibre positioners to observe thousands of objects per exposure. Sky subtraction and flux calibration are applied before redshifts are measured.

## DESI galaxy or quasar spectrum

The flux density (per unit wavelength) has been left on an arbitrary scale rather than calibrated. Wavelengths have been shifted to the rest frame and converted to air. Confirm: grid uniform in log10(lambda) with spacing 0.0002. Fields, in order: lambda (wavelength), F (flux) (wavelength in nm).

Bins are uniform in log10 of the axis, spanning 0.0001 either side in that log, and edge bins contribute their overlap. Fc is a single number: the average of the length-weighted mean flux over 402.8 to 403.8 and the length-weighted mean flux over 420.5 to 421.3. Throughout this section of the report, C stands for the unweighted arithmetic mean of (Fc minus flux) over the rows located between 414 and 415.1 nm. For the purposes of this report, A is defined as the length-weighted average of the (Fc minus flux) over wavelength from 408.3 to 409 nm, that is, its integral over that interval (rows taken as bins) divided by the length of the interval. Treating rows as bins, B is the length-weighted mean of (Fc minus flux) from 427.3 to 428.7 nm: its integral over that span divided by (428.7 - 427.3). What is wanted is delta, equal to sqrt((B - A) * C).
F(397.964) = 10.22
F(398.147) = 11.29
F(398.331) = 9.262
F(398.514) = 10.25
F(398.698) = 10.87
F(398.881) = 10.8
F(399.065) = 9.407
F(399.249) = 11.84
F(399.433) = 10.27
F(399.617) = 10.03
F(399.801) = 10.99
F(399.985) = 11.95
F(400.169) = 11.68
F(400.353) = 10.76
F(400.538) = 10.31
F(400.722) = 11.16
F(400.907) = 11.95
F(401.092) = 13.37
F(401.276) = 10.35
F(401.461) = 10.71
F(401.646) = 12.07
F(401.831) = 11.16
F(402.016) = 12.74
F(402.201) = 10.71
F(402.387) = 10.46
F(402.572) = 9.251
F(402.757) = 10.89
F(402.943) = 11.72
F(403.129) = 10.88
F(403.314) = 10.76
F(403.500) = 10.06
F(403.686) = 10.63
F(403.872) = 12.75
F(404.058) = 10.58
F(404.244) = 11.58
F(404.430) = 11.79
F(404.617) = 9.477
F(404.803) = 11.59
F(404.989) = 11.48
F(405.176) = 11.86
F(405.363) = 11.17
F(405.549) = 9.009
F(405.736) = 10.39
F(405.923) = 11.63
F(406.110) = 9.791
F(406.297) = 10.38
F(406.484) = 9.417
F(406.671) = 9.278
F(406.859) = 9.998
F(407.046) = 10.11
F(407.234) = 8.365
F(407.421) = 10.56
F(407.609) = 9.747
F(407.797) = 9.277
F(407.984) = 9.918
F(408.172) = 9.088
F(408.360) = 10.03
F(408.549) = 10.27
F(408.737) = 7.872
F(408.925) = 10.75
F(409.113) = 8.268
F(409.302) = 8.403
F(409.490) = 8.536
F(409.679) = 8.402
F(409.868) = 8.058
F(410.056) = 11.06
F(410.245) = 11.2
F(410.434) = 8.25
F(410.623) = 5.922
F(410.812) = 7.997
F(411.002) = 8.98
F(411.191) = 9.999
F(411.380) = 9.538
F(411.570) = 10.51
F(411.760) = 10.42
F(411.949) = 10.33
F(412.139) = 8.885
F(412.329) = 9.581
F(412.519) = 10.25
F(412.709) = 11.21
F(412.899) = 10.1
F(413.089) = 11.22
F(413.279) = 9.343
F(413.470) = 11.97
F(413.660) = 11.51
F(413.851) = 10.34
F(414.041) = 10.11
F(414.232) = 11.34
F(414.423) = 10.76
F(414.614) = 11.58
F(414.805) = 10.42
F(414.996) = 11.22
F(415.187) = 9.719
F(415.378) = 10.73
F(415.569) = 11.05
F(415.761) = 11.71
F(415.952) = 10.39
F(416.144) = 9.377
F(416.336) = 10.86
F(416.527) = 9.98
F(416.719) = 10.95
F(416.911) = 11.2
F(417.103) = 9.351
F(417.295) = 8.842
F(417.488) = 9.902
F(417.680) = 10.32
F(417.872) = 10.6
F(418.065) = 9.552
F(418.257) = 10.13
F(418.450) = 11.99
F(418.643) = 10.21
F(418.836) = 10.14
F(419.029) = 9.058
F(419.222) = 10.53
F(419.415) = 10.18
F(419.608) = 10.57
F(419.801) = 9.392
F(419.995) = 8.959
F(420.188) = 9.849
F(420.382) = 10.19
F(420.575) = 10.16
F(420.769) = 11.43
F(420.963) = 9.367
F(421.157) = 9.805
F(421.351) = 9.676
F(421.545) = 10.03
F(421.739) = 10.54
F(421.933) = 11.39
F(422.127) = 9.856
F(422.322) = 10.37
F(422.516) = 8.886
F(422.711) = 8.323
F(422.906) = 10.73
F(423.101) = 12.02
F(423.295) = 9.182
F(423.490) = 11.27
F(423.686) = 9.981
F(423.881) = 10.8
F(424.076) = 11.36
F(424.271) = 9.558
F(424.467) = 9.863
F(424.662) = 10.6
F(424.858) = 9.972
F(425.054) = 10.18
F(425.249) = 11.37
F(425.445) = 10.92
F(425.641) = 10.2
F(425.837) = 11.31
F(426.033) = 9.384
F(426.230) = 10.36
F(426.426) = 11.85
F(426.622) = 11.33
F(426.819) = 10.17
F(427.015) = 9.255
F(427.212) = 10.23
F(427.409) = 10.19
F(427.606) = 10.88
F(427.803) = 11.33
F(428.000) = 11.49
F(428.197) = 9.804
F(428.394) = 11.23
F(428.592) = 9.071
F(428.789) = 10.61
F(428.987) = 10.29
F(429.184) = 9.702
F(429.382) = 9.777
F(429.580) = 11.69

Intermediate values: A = 0.81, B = -0.1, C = -0.4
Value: 0.60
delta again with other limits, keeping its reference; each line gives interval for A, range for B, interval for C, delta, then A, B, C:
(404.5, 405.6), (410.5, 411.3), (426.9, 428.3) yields 0.35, -0.35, 2.3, 0.0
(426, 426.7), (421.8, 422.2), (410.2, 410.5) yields 0.37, -0.34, -0.2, 0.8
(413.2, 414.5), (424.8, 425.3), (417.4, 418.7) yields 0.19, -0.28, 0.0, 0.1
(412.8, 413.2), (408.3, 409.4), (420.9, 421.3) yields 1.12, -0.11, 1.3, 0.9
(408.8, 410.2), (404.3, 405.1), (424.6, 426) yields 0.55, 1.38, -0.6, -0.1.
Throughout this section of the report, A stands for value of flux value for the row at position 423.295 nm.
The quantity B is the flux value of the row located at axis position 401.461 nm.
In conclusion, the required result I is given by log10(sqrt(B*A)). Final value 1.00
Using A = 9.182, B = 10.71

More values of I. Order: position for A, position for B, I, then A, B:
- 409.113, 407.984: 0.96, 8.268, 9.918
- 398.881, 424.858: 1.02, 10.8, 9.972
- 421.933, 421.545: 1.03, 11.39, 10.03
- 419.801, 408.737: 0.93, 9.392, 7.872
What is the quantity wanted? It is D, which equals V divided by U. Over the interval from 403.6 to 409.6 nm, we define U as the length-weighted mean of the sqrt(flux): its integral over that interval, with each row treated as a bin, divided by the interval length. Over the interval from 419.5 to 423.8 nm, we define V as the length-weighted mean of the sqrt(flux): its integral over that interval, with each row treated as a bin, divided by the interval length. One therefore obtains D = 1.00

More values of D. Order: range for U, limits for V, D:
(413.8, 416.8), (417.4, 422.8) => 0.97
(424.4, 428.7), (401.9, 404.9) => 1.02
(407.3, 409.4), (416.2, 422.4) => 1.04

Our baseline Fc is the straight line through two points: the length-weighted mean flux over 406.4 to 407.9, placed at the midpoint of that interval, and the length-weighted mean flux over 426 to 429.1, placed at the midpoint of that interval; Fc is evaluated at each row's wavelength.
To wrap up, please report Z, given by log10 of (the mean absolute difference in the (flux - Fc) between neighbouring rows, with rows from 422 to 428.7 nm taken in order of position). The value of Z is 0.03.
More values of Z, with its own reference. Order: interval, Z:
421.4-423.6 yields 0.15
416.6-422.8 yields -0.08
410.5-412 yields -0.09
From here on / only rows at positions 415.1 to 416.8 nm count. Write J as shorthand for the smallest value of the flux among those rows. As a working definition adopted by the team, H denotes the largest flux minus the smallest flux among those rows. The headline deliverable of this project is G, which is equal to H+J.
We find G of 11.7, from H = 2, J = 9.377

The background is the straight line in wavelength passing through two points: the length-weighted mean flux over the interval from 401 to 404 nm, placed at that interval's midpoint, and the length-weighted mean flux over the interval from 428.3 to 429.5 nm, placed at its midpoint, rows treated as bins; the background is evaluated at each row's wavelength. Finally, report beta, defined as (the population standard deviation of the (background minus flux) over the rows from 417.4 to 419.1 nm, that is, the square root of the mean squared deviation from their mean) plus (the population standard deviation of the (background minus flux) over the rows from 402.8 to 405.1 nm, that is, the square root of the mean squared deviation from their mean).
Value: 1.6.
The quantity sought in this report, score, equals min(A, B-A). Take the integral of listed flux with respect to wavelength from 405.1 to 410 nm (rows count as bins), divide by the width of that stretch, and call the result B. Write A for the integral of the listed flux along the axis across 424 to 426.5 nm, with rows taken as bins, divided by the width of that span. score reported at -0.9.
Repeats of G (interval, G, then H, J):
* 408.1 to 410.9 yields 11.2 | 5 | 5.922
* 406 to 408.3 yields 10.6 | 2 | 8.365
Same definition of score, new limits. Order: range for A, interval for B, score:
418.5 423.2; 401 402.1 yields 1.6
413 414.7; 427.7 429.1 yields -0.4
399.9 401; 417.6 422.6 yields -1.2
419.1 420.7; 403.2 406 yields 1.0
